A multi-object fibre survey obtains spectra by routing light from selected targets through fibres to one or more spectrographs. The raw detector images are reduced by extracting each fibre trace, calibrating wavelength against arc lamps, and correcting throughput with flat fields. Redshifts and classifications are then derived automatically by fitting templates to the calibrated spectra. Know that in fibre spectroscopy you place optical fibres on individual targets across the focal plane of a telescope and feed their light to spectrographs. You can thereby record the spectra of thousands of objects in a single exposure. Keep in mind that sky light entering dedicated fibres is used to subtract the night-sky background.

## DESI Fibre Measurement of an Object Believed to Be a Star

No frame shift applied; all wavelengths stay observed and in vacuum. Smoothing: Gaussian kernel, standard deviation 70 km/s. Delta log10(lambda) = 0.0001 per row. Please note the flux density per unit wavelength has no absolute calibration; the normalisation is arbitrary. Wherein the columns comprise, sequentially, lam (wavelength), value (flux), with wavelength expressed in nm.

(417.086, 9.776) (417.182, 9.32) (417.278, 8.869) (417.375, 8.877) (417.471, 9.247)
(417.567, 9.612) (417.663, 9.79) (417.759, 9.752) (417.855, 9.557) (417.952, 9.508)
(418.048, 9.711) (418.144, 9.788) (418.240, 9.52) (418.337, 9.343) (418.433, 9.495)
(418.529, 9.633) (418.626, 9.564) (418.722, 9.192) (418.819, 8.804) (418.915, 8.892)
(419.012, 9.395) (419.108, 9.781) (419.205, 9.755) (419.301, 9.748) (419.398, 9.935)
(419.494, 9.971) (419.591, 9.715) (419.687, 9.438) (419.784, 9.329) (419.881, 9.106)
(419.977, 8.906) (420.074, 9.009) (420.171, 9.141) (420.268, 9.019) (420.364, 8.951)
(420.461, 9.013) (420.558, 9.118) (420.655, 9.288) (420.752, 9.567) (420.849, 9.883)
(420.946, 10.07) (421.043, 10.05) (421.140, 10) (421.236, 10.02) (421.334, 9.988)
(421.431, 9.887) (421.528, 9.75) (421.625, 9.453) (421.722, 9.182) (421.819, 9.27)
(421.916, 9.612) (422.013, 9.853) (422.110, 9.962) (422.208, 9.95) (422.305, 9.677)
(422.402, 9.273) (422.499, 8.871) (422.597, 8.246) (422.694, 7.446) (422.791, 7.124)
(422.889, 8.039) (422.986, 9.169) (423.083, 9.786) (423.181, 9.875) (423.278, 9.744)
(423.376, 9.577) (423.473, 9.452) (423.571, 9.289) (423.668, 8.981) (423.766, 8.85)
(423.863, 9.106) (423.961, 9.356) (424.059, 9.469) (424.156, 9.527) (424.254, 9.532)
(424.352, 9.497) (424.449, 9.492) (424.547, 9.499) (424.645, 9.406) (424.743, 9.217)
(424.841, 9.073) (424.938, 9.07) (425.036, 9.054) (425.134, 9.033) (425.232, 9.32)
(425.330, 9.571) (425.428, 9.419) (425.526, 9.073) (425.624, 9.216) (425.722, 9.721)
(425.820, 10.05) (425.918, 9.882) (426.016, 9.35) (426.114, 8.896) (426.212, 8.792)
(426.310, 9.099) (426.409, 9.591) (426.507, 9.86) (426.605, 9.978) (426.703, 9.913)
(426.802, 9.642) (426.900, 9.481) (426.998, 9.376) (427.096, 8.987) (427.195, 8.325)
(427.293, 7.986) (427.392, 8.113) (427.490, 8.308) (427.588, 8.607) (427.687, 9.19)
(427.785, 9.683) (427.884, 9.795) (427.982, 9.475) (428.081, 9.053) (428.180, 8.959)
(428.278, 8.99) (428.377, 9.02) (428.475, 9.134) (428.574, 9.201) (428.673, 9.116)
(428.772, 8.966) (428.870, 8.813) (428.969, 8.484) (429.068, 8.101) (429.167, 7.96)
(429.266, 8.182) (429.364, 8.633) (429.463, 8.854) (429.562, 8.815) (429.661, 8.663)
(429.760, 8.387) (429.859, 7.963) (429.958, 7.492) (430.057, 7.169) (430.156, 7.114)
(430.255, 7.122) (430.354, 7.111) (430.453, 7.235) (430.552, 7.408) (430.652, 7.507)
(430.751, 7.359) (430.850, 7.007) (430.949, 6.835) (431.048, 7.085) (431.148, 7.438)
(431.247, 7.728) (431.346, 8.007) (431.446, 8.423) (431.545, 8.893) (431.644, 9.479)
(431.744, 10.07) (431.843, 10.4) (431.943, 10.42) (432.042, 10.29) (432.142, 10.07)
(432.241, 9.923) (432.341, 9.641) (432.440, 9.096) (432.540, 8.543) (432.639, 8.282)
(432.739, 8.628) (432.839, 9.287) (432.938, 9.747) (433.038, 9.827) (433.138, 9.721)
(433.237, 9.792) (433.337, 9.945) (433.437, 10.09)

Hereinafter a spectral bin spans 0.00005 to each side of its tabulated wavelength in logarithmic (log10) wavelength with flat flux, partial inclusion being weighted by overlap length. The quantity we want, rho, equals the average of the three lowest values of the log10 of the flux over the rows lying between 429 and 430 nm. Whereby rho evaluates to 0.892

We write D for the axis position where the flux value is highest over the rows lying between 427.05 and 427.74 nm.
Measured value 427.687 nm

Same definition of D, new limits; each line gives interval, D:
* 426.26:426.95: 426.605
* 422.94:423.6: 423.181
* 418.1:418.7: 418.144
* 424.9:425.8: 425.722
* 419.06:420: 419.494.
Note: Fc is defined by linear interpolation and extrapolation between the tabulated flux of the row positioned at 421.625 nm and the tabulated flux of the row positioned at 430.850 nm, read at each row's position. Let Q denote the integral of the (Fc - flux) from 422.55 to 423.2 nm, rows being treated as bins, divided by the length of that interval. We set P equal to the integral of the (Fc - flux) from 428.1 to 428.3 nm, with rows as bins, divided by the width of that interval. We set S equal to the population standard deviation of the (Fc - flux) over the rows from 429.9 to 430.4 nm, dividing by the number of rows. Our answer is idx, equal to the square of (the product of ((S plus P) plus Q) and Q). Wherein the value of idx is 0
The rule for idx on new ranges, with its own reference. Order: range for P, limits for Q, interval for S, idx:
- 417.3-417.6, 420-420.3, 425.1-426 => 4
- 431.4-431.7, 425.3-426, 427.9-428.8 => 14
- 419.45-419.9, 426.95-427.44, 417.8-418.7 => 0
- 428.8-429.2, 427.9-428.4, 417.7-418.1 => 10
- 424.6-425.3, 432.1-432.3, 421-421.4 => 170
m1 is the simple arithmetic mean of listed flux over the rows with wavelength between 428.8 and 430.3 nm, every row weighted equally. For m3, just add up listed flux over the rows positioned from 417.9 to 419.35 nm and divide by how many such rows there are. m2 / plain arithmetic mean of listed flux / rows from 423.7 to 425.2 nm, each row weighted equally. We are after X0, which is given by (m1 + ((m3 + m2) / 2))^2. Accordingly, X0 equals 306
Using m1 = 8.12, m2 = 9.3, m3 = 9.48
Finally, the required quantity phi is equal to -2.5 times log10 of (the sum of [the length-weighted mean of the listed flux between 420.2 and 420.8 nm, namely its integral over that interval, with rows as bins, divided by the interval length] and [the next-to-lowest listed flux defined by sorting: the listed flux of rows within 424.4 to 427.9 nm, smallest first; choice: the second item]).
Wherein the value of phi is -3.09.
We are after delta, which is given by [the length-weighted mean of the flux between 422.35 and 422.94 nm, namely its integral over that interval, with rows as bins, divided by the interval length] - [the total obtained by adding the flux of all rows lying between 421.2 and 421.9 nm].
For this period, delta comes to -59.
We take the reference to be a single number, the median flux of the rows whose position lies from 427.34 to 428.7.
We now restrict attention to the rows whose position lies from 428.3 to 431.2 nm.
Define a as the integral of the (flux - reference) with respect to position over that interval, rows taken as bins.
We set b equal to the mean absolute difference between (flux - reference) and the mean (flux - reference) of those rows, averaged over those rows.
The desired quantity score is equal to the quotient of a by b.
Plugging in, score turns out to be -4.4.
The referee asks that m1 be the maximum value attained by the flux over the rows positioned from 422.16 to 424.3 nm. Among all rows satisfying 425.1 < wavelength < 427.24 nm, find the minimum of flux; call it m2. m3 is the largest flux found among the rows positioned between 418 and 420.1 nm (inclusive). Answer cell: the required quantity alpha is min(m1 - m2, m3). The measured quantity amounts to 1.6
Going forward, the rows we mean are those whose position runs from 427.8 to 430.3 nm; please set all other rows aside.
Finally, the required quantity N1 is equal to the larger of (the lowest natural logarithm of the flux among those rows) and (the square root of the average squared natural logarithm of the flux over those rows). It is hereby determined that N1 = 2.14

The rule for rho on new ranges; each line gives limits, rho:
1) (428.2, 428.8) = 0.954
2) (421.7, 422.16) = 0.971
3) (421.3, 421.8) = 0.976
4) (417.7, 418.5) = 0.975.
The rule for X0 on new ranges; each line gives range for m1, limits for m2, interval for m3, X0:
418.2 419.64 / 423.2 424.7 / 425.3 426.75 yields 359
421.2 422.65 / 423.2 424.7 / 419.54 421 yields 356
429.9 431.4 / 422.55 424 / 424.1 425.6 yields 270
